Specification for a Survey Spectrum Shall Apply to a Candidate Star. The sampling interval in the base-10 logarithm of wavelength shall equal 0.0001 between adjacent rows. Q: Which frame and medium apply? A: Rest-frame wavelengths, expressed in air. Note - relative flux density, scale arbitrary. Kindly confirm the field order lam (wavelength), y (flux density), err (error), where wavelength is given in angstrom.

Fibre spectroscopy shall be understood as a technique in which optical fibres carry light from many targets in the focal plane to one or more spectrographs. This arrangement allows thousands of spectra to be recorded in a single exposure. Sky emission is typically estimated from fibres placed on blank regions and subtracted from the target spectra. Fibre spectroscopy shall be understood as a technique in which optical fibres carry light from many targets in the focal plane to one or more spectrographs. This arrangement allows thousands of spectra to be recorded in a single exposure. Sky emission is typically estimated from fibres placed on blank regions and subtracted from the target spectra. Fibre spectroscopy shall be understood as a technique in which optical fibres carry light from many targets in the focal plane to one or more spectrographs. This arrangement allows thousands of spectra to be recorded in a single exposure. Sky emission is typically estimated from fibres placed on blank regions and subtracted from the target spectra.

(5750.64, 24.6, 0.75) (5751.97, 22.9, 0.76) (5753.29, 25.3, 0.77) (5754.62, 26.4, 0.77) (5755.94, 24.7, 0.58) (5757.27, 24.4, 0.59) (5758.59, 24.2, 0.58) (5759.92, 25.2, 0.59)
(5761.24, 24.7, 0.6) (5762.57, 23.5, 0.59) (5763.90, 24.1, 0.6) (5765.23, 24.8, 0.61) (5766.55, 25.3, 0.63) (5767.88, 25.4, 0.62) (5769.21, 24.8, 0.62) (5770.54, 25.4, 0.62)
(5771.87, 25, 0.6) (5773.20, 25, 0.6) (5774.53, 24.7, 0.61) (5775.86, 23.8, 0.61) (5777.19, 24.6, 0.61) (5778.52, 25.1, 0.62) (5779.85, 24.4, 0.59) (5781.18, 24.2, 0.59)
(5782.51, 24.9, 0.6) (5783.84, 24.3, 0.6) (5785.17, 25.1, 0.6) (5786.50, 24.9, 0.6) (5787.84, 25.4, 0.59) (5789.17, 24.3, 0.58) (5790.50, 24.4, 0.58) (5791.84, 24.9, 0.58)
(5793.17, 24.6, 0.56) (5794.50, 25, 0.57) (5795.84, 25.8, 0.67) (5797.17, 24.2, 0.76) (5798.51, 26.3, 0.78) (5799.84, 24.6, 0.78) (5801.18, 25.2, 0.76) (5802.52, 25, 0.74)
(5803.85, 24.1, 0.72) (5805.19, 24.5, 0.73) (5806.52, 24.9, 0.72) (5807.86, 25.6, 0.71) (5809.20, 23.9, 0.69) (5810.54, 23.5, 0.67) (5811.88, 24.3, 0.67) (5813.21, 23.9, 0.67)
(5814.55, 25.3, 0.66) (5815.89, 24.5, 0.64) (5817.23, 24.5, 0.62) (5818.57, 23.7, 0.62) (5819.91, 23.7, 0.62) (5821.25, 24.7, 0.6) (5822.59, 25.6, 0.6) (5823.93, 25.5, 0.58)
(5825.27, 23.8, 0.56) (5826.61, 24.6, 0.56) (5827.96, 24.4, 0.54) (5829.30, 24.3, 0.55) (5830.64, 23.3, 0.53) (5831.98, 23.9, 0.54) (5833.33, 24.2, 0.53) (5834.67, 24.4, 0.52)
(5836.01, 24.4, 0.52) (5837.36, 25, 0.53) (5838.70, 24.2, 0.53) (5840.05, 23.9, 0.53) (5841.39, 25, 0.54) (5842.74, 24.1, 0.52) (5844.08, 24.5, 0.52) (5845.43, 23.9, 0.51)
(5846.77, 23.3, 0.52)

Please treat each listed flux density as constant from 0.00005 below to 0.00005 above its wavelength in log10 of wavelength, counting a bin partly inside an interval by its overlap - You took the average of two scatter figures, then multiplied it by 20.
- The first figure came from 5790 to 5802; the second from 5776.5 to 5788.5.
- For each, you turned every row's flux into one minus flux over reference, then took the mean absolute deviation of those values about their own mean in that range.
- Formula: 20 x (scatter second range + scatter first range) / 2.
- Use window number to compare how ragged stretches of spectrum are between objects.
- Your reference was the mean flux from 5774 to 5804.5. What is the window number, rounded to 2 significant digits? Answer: 0.35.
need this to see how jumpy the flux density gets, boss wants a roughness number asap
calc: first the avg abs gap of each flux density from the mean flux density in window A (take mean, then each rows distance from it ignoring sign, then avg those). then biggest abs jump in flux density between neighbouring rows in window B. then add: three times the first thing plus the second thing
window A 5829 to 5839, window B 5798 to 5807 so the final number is 2.6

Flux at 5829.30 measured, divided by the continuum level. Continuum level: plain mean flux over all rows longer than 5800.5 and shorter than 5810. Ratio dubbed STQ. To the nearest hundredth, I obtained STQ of 0.98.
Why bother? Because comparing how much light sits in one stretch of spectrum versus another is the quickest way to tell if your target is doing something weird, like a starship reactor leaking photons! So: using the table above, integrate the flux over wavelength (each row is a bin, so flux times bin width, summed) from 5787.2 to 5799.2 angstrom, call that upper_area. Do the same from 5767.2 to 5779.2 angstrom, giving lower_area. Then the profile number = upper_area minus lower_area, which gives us 2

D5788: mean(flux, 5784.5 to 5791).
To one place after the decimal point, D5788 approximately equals 24.8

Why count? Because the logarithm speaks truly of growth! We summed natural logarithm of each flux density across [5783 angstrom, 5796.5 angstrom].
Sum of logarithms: 32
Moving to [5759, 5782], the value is 55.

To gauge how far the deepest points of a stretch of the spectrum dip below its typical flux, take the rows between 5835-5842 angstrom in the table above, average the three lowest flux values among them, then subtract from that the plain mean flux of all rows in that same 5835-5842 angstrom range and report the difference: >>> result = -0.33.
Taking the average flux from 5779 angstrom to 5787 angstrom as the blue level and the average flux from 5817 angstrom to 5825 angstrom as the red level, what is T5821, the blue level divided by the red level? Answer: 1.00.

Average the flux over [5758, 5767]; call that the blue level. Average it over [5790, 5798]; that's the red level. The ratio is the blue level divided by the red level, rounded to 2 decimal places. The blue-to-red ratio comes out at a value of 0.99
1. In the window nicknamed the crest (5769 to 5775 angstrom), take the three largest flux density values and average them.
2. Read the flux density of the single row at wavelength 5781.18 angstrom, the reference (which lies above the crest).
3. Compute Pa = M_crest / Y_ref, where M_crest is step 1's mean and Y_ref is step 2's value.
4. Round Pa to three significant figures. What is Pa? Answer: 1.04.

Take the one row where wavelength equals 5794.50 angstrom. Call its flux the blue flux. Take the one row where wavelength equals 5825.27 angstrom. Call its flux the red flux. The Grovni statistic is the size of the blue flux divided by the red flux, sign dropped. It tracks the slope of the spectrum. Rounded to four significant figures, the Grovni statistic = 1.050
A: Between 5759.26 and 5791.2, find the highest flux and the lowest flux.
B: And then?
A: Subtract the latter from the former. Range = 1.9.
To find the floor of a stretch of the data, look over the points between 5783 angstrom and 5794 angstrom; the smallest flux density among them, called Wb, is 24.3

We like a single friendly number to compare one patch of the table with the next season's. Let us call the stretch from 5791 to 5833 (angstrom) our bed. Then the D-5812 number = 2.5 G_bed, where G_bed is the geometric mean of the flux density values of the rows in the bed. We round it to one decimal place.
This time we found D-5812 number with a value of 61.4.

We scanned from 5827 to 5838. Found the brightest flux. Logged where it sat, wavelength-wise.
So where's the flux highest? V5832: 5837.36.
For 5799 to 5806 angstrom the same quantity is 5801.18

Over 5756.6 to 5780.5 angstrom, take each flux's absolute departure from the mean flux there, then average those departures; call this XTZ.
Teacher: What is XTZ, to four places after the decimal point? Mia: 0.4247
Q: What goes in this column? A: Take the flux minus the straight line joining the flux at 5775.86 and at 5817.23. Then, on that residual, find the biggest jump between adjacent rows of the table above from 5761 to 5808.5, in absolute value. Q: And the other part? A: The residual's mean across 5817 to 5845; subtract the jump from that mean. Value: -2.4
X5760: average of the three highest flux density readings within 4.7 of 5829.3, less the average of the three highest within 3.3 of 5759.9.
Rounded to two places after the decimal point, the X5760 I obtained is -0.33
